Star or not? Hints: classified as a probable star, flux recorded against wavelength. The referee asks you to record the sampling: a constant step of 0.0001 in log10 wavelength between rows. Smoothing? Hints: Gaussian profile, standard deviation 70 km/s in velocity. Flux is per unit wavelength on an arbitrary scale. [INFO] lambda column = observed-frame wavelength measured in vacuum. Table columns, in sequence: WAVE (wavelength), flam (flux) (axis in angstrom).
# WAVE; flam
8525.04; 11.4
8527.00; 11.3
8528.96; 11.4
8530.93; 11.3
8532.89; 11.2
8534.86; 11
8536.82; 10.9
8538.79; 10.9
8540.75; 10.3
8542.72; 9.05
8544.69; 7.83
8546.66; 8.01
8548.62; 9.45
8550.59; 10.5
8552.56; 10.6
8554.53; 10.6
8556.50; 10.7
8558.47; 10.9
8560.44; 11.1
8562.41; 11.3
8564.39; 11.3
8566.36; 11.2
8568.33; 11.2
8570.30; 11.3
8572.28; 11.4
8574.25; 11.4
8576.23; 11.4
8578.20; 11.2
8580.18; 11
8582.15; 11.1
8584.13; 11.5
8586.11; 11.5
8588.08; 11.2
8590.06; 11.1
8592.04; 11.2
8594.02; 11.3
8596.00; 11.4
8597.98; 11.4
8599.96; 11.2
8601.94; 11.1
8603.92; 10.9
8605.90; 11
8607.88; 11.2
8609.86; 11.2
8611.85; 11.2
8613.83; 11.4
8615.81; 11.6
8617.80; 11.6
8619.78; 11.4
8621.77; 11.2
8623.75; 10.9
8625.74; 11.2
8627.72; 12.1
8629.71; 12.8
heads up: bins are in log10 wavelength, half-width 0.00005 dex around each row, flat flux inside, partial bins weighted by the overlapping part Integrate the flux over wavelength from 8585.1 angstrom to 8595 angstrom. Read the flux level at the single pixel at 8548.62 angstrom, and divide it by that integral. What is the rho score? 0.085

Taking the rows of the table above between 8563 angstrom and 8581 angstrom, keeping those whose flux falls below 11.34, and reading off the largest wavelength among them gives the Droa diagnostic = 8580.18 angstrom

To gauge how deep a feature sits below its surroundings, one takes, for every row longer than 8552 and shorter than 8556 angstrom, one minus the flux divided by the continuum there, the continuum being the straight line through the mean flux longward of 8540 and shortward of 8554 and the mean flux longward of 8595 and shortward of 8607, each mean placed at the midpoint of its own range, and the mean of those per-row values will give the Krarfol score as -0.10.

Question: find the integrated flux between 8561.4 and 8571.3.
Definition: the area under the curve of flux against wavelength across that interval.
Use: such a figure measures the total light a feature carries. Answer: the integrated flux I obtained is 111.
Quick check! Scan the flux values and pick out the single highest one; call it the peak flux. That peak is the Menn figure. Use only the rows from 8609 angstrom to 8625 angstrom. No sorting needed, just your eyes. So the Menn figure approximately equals 11.6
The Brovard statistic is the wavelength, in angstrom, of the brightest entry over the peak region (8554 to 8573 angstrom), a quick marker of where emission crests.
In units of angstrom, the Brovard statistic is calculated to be 8572.28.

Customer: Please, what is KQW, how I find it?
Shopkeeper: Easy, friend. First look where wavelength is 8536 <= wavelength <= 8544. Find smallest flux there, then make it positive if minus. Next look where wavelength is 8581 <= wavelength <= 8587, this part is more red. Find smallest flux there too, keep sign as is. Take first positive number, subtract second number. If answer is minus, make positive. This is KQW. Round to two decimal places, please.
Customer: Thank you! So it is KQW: 2.05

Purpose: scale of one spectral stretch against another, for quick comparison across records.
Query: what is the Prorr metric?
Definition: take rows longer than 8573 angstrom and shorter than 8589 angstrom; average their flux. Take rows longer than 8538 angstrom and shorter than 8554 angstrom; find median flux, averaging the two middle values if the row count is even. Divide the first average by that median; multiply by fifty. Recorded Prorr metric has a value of 57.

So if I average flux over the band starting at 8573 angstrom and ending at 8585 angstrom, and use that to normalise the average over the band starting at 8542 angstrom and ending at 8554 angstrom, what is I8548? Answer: 0.82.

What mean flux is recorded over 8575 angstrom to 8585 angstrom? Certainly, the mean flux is 11.24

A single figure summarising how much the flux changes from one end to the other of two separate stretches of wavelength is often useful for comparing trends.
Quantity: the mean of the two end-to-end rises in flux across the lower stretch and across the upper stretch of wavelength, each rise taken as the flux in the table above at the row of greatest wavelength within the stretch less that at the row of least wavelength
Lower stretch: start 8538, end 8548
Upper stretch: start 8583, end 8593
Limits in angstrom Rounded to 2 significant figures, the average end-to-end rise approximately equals -1.6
